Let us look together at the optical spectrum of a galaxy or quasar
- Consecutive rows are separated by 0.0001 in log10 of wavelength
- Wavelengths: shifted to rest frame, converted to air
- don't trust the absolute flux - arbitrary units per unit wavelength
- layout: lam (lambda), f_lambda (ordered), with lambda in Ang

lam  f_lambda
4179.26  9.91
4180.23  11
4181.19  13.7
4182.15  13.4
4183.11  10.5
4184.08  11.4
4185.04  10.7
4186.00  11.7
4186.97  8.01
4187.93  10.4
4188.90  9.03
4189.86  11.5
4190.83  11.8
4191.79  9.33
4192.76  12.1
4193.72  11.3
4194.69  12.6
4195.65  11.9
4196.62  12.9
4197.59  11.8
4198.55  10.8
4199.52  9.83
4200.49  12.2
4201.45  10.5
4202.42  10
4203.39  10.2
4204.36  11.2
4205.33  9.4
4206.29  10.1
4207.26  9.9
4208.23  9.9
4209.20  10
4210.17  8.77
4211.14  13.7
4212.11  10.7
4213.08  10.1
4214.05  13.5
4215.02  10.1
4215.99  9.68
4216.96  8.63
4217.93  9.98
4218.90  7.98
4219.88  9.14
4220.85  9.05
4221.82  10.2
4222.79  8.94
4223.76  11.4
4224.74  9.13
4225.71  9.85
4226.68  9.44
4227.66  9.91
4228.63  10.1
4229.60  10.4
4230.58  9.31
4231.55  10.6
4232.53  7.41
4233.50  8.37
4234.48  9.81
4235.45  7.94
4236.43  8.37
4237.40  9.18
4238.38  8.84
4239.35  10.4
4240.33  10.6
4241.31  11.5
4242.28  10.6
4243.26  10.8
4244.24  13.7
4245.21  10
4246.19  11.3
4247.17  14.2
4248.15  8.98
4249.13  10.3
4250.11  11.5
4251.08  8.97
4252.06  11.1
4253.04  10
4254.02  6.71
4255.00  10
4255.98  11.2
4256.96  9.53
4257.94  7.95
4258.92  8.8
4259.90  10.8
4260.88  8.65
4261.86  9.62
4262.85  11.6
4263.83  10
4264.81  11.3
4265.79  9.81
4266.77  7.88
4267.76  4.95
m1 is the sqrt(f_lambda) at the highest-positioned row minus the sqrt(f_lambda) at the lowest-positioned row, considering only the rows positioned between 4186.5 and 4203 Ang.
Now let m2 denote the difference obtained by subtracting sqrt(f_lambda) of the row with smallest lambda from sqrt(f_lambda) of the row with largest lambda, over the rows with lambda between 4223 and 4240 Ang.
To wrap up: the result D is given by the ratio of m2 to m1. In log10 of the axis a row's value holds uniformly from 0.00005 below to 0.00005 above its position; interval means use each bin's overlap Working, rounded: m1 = 0.3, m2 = -0.15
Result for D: -0.5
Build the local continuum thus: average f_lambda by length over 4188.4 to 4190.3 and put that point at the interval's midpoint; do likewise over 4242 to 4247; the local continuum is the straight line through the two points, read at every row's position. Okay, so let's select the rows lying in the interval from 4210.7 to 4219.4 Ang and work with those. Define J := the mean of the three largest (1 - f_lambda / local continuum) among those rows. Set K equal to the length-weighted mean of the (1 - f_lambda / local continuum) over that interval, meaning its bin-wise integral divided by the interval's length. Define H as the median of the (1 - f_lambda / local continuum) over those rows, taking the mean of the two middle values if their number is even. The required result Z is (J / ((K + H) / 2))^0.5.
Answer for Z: 1.99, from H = 0.07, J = 0.19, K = 0.03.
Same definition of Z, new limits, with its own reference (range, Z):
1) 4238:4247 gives 1.64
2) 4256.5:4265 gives 1.24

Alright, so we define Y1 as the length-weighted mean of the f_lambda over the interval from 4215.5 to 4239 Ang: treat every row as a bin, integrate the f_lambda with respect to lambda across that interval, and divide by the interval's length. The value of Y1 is 9.3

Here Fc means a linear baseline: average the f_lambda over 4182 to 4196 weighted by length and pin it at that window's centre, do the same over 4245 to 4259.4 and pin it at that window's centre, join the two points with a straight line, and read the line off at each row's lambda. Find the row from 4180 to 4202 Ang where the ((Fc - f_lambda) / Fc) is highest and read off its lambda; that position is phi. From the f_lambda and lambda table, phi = 4186.97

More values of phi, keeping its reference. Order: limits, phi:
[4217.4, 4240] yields 4232.53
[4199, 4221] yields 4218.90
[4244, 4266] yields 4254.02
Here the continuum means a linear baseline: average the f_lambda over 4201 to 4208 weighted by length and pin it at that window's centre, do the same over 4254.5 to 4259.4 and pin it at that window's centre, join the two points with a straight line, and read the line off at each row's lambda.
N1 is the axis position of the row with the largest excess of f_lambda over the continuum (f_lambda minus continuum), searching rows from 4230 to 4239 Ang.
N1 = 4231.55 Ang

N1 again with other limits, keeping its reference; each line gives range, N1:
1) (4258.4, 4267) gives 4262.85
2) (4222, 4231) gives 4223.76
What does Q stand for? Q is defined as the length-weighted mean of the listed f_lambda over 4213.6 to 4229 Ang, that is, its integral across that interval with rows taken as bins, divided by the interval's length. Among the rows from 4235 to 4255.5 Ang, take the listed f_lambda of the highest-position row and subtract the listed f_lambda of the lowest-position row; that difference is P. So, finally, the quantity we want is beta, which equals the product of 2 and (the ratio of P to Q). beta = 0.4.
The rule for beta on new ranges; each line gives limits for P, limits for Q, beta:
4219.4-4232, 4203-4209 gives 0.3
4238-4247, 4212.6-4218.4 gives 0.5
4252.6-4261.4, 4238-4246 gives -0.2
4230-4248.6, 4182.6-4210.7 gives -0.1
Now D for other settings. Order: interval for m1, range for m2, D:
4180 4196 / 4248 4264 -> 1.2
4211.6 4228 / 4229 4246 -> 0.5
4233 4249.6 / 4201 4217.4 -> -1.0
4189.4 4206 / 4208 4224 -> -0.7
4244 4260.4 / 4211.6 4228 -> 0.3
